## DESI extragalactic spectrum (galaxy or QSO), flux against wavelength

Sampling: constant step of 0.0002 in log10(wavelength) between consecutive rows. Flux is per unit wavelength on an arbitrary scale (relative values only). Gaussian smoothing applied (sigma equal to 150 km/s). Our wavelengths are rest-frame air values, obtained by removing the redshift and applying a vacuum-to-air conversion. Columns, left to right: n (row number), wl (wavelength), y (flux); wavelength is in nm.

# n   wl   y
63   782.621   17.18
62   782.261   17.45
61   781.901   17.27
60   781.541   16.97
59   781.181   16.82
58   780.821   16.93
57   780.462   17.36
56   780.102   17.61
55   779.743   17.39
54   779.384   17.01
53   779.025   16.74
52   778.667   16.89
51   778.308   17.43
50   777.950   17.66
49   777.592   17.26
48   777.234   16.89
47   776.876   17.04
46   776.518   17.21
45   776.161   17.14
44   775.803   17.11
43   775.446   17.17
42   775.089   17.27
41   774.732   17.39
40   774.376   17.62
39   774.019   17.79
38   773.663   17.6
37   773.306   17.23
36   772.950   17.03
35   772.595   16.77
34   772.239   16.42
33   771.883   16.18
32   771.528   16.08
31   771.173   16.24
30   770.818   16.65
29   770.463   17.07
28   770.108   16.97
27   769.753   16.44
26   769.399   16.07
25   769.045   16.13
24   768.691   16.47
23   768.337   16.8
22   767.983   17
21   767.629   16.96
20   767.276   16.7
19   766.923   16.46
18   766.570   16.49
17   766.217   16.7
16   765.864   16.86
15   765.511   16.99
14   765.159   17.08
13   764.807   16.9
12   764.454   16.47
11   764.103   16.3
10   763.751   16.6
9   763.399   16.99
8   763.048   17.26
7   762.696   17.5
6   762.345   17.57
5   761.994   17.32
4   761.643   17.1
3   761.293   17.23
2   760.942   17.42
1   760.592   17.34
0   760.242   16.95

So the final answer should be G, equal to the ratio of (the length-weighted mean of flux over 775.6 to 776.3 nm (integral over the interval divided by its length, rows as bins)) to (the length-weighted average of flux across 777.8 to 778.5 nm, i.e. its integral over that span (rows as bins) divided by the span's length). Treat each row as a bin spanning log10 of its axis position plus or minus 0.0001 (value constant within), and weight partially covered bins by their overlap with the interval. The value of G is 0.98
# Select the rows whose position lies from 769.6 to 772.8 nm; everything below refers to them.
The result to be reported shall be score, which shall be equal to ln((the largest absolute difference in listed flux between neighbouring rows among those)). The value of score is -0.6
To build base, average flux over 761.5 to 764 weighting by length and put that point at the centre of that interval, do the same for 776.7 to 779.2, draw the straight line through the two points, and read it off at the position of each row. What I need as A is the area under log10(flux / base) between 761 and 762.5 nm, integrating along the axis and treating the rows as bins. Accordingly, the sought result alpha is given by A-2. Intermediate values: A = 0.006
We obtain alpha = -1.99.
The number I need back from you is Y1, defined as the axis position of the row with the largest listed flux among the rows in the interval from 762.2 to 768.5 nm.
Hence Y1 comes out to 762.345 nm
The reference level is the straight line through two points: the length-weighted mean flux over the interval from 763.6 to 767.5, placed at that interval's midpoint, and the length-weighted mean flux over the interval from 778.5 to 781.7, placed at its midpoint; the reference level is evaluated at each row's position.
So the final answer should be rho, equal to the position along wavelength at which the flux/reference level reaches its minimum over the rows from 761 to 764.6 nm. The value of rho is 764.103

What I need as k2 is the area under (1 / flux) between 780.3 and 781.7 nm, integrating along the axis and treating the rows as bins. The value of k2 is 0.08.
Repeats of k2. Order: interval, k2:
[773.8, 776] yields 0.13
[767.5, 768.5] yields 0.06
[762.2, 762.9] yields 0.04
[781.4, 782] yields 0.04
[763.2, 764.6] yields 0.08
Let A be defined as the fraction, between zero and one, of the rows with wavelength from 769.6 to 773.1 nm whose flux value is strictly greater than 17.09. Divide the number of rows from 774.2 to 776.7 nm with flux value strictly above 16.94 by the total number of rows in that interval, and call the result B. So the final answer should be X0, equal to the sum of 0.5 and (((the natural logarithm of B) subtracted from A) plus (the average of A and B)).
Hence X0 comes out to 1.0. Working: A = 0.00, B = 1.0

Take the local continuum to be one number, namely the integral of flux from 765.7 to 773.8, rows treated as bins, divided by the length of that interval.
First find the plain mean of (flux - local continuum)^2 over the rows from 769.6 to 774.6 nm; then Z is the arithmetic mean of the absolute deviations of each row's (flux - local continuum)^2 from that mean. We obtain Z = 0.30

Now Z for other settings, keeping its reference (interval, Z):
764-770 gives 0.07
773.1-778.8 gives 0.30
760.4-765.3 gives 0.21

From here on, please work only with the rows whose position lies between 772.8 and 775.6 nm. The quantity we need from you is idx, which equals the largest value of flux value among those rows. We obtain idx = 17.79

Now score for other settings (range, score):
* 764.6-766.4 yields -1.7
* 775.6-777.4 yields -1.8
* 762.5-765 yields -0.8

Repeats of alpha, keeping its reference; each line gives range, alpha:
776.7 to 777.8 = -2.00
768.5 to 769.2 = -2.02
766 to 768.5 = -2.03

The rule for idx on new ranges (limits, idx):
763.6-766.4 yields 17.08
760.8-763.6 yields 17.57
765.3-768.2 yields 17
